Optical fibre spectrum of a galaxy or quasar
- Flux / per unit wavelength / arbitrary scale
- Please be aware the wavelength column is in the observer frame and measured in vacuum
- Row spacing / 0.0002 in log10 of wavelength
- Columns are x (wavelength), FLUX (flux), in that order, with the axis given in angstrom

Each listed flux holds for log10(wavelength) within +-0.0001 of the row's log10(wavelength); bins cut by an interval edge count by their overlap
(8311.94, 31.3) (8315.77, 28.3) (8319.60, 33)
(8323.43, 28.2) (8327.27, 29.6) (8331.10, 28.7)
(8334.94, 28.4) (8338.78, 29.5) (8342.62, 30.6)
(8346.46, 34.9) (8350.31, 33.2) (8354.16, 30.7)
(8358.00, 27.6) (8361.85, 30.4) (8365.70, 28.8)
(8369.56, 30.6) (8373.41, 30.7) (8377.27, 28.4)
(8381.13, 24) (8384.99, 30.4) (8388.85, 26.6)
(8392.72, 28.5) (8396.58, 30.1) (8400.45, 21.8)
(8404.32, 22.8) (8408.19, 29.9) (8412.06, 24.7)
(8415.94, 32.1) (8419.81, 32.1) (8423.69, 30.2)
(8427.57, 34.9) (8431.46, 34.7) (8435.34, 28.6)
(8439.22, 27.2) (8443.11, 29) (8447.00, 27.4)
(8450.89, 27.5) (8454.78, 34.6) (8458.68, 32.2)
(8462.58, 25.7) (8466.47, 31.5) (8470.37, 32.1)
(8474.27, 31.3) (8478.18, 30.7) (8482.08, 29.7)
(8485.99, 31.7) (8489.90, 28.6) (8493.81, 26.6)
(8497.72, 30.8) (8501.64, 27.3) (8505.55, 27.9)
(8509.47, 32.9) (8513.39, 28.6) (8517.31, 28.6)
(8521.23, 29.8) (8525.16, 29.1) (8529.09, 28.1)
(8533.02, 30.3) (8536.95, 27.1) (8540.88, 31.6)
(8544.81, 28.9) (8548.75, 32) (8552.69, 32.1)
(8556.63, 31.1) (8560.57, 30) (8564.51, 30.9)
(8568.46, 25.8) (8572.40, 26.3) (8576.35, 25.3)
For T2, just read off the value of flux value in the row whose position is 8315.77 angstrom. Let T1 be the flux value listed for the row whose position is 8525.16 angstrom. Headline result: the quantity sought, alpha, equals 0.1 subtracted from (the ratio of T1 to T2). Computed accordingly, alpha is 0.93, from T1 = 29.1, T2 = 28.3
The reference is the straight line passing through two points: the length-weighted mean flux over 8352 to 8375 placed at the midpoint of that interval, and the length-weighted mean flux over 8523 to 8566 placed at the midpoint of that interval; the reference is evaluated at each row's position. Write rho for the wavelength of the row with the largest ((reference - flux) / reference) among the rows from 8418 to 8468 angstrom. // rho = 8462.58 angstrom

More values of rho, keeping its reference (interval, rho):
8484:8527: 8493.81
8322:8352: 8323.43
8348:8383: 8381.13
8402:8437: 8404.32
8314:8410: 8400.45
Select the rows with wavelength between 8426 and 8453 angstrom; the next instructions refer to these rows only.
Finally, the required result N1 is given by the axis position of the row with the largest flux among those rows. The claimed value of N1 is 8427.57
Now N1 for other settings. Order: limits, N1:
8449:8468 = 8454.78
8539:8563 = 8552.69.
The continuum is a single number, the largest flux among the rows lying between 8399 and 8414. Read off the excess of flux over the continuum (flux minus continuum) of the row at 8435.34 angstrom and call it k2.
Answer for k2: -1.3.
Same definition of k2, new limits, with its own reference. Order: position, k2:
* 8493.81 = -3.3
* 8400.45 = -8.1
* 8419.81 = 2.2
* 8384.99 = 0.5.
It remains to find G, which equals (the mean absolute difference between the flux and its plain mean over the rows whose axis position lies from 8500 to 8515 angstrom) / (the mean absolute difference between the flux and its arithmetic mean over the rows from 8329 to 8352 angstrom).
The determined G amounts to 0.9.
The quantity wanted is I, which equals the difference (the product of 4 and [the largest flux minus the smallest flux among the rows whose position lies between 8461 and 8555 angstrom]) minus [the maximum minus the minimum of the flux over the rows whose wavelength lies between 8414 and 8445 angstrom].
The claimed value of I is 21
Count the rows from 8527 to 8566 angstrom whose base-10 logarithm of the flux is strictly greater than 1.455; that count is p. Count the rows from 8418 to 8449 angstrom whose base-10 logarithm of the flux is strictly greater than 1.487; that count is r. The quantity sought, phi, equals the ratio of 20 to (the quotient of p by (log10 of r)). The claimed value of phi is 1.19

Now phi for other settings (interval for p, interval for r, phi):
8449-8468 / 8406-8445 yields 4.01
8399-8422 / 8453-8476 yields 4.66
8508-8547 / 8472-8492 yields 1.19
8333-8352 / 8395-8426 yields 1.51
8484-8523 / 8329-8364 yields 1.36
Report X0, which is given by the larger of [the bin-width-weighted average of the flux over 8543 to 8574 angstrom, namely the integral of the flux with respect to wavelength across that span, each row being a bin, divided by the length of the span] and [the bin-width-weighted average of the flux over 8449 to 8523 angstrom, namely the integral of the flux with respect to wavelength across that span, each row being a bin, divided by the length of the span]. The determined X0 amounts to 29.9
